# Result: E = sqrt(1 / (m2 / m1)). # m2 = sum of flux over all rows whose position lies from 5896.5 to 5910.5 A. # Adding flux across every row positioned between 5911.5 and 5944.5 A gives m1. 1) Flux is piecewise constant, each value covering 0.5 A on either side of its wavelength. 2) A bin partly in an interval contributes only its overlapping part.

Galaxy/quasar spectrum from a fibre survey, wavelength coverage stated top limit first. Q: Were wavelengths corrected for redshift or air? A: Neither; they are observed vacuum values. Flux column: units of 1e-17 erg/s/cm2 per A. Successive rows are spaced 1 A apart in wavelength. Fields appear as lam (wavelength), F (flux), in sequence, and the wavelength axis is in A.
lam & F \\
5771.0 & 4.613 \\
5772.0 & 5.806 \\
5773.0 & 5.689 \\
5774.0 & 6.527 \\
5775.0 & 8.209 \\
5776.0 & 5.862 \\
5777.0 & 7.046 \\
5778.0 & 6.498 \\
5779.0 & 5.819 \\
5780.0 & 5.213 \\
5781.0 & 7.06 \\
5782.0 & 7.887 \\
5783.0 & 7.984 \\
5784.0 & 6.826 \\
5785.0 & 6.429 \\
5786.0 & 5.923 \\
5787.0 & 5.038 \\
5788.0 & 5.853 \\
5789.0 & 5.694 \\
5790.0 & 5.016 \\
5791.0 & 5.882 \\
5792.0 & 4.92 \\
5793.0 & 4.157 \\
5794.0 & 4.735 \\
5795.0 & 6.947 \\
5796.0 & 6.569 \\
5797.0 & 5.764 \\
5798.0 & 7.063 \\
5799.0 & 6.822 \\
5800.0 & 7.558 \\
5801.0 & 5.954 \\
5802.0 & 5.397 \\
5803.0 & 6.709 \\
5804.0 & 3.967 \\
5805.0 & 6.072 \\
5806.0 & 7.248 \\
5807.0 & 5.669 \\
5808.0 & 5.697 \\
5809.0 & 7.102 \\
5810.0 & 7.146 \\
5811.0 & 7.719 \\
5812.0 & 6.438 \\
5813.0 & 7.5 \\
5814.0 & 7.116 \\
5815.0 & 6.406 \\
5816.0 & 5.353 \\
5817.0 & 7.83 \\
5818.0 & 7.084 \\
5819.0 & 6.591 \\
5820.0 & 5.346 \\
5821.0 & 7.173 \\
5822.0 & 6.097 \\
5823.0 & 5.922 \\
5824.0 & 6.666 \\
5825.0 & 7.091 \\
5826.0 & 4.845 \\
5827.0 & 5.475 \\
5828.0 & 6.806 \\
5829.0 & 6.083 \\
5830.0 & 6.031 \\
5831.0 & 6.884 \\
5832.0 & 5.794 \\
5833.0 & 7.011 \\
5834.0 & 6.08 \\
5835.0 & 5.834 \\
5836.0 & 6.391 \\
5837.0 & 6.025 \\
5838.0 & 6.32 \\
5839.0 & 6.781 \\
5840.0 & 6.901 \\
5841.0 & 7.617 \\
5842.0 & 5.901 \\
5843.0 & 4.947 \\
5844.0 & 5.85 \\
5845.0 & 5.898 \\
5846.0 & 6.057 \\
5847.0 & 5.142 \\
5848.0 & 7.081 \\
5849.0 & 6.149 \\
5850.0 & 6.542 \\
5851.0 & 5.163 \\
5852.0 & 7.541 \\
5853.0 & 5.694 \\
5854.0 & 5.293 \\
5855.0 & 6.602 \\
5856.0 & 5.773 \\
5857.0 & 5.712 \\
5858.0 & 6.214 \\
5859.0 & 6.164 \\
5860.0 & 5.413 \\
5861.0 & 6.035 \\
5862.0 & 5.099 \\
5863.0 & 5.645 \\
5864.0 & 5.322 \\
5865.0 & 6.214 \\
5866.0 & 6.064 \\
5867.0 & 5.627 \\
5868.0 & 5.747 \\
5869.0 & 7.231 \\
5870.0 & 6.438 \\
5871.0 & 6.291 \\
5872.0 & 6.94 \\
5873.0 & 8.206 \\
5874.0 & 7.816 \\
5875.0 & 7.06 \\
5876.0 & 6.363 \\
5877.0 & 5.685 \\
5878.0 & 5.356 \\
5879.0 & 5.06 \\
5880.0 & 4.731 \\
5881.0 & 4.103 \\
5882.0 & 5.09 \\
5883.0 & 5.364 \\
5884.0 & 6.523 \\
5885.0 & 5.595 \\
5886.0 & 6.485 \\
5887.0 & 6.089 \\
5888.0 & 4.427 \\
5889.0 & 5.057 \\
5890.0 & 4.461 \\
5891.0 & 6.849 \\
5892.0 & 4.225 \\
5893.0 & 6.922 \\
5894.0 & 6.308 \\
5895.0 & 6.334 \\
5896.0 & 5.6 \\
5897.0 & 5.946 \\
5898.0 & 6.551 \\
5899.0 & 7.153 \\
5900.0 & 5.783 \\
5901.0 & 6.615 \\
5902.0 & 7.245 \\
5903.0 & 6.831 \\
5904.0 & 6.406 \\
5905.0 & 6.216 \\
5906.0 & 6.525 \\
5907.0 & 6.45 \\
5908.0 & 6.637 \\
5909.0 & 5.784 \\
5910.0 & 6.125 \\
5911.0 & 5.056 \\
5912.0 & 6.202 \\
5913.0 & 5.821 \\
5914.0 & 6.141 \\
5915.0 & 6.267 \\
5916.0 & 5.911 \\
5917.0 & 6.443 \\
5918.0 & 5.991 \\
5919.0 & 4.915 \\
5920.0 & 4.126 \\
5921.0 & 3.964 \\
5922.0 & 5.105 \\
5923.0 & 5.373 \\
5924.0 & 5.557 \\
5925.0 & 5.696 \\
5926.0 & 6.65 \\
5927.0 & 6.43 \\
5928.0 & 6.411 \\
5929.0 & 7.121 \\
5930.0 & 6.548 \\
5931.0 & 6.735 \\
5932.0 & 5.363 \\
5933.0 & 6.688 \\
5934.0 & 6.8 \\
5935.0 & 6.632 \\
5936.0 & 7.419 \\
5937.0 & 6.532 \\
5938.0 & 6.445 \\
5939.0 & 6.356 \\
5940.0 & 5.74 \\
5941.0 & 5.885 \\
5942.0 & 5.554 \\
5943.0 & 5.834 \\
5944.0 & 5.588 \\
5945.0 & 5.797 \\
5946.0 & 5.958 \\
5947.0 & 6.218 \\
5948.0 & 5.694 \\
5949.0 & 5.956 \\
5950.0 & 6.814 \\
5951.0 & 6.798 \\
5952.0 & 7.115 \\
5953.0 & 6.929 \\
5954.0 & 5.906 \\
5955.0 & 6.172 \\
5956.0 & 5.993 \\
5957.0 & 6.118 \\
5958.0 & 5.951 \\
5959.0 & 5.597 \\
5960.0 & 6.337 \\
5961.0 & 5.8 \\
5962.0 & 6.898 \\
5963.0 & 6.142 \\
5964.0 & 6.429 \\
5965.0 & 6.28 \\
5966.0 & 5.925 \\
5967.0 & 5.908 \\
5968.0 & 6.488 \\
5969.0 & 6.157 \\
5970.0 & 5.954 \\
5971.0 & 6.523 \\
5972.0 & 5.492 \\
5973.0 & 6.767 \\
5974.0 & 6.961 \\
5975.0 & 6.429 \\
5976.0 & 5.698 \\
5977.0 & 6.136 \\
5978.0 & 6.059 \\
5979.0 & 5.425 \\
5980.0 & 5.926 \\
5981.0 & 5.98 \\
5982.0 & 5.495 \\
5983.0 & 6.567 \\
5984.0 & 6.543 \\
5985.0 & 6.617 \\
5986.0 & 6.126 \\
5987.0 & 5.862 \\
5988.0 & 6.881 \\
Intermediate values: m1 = 198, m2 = 90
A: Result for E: 1.48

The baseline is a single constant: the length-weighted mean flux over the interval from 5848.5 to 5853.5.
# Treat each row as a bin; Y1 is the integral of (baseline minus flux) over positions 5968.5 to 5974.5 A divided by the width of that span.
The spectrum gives -0.1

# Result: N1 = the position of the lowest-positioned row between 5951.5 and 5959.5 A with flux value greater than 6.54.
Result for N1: 5952.0 A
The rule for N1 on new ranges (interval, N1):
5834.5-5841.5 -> 5839.0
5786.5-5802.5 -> 5795.0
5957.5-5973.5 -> 5962.0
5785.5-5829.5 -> 5795.0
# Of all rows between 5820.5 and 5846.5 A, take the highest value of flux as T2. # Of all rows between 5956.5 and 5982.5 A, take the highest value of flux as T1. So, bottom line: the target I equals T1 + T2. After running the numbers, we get 14.6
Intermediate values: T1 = 6.961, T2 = 7.617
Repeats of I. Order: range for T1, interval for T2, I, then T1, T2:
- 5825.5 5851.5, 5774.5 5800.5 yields 15.8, 7.617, 8.209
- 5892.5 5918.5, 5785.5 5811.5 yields 15.0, 7.245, 7.719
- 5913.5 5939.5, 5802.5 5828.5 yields 15.2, 7.419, 7.83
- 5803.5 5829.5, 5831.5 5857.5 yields 15.4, 7.83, 7.617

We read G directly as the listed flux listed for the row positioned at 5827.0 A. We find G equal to 5.475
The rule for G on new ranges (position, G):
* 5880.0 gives 4.731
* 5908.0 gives 6.637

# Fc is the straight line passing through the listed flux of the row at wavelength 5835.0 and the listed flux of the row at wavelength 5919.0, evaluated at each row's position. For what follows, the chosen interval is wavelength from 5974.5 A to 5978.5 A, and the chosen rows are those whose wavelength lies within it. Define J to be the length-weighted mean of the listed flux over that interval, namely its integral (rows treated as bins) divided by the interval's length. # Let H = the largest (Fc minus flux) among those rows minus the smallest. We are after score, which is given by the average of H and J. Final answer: 3.4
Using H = 0.72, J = 6.08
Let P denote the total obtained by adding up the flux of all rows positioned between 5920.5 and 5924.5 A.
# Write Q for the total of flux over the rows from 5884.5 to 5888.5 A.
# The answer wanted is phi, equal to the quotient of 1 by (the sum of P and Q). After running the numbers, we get 0.0235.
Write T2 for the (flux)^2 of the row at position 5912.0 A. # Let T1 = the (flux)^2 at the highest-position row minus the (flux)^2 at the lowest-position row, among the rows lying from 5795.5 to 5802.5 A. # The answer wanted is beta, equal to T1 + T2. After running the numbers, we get 24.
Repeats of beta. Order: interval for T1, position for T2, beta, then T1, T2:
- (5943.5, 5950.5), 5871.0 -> 55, 15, 40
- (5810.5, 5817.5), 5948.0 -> 34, 2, 32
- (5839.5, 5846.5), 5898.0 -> 32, -11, 43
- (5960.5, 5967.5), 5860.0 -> 31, 1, 29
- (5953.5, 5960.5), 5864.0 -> 34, 5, 28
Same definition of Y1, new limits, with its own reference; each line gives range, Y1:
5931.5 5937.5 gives -0.4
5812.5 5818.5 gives -0.7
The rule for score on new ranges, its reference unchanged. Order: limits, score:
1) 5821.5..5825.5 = 3.8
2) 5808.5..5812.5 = 4.2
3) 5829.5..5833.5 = 3.8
